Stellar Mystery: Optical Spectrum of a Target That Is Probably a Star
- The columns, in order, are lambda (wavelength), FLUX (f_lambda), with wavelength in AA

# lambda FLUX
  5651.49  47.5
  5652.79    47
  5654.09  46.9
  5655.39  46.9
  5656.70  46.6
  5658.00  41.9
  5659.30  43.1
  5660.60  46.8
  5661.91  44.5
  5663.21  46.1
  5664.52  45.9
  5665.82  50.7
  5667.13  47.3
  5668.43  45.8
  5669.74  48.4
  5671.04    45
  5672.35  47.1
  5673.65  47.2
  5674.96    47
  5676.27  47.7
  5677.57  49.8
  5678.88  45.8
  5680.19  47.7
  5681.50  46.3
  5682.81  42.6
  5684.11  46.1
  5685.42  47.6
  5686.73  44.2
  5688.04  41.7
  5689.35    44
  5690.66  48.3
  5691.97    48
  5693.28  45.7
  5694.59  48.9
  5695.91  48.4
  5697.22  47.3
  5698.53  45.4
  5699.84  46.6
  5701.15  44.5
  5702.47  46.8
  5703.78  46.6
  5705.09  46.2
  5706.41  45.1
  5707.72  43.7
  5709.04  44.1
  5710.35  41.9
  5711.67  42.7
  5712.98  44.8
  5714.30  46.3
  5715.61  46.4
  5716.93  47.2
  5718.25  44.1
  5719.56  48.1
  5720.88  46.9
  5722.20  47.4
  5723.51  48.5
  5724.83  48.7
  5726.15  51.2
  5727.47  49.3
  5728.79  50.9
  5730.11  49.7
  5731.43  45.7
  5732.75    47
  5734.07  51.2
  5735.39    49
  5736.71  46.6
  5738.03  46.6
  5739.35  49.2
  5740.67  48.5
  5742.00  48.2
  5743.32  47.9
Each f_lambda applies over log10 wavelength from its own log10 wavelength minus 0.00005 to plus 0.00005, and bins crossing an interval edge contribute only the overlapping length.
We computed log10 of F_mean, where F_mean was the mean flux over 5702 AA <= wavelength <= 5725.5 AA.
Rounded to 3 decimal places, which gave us 1.661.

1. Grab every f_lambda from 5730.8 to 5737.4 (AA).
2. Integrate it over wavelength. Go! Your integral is 316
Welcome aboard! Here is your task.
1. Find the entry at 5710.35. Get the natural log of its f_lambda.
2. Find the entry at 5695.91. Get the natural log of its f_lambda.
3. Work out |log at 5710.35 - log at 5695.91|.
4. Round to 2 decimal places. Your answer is 0.14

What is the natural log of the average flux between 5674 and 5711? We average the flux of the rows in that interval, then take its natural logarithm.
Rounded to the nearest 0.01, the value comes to 3.83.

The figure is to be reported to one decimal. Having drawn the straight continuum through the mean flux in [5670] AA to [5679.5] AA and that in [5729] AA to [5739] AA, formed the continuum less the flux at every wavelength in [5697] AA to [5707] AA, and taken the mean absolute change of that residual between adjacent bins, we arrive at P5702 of 1.3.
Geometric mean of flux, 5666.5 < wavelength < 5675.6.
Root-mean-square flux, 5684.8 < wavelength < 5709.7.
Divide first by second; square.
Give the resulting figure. 1.04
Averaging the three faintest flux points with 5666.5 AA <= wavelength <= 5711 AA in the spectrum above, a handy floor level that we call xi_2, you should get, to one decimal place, 42.1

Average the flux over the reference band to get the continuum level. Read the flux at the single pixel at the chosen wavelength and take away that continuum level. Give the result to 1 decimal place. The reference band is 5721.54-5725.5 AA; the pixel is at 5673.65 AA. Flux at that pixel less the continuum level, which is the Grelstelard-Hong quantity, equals -1.0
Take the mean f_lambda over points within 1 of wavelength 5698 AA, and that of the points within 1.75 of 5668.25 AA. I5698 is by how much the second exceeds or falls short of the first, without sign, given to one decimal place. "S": 0.8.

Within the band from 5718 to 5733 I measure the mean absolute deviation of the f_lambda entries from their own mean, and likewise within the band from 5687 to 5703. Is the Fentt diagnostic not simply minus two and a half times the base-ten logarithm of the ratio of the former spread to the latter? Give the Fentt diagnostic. 0.07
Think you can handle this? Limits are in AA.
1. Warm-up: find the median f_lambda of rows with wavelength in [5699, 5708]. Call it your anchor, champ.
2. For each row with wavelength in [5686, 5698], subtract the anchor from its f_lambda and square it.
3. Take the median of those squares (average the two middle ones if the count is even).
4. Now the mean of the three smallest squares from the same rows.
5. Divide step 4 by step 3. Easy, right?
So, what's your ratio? 0.36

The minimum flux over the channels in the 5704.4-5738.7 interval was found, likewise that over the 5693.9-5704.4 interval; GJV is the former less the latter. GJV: -2.6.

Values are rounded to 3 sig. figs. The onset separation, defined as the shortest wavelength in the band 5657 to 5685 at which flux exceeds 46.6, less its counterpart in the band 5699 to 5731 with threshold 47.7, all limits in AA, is -59.0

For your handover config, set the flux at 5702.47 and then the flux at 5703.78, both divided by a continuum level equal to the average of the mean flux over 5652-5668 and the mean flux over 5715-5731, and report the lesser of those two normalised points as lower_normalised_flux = 0.99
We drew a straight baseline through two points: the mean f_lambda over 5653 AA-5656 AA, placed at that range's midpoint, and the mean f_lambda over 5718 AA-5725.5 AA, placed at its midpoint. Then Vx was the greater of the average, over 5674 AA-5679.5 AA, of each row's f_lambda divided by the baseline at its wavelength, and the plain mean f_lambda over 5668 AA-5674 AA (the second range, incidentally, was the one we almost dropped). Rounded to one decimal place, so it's 46.7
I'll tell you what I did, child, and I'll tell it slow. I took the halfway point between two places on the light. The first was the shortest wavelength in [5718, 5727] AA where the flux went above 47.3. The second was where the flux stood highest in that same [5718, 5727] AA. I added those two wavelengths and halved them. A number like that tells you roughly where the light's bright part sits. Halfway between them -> 5722.9 AA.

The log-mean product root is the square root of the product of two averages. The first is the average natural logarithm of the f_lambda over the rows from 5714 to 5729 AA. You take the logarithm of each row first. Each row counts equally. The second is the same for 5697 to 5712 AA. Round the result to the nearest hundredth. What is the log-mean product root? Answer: 3.84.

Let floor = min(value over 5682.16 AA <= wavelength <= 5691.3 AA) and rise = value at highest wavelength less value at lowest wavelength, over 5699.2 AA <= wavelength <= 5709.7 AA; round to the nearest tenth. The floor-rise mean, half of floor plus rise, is 19.6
